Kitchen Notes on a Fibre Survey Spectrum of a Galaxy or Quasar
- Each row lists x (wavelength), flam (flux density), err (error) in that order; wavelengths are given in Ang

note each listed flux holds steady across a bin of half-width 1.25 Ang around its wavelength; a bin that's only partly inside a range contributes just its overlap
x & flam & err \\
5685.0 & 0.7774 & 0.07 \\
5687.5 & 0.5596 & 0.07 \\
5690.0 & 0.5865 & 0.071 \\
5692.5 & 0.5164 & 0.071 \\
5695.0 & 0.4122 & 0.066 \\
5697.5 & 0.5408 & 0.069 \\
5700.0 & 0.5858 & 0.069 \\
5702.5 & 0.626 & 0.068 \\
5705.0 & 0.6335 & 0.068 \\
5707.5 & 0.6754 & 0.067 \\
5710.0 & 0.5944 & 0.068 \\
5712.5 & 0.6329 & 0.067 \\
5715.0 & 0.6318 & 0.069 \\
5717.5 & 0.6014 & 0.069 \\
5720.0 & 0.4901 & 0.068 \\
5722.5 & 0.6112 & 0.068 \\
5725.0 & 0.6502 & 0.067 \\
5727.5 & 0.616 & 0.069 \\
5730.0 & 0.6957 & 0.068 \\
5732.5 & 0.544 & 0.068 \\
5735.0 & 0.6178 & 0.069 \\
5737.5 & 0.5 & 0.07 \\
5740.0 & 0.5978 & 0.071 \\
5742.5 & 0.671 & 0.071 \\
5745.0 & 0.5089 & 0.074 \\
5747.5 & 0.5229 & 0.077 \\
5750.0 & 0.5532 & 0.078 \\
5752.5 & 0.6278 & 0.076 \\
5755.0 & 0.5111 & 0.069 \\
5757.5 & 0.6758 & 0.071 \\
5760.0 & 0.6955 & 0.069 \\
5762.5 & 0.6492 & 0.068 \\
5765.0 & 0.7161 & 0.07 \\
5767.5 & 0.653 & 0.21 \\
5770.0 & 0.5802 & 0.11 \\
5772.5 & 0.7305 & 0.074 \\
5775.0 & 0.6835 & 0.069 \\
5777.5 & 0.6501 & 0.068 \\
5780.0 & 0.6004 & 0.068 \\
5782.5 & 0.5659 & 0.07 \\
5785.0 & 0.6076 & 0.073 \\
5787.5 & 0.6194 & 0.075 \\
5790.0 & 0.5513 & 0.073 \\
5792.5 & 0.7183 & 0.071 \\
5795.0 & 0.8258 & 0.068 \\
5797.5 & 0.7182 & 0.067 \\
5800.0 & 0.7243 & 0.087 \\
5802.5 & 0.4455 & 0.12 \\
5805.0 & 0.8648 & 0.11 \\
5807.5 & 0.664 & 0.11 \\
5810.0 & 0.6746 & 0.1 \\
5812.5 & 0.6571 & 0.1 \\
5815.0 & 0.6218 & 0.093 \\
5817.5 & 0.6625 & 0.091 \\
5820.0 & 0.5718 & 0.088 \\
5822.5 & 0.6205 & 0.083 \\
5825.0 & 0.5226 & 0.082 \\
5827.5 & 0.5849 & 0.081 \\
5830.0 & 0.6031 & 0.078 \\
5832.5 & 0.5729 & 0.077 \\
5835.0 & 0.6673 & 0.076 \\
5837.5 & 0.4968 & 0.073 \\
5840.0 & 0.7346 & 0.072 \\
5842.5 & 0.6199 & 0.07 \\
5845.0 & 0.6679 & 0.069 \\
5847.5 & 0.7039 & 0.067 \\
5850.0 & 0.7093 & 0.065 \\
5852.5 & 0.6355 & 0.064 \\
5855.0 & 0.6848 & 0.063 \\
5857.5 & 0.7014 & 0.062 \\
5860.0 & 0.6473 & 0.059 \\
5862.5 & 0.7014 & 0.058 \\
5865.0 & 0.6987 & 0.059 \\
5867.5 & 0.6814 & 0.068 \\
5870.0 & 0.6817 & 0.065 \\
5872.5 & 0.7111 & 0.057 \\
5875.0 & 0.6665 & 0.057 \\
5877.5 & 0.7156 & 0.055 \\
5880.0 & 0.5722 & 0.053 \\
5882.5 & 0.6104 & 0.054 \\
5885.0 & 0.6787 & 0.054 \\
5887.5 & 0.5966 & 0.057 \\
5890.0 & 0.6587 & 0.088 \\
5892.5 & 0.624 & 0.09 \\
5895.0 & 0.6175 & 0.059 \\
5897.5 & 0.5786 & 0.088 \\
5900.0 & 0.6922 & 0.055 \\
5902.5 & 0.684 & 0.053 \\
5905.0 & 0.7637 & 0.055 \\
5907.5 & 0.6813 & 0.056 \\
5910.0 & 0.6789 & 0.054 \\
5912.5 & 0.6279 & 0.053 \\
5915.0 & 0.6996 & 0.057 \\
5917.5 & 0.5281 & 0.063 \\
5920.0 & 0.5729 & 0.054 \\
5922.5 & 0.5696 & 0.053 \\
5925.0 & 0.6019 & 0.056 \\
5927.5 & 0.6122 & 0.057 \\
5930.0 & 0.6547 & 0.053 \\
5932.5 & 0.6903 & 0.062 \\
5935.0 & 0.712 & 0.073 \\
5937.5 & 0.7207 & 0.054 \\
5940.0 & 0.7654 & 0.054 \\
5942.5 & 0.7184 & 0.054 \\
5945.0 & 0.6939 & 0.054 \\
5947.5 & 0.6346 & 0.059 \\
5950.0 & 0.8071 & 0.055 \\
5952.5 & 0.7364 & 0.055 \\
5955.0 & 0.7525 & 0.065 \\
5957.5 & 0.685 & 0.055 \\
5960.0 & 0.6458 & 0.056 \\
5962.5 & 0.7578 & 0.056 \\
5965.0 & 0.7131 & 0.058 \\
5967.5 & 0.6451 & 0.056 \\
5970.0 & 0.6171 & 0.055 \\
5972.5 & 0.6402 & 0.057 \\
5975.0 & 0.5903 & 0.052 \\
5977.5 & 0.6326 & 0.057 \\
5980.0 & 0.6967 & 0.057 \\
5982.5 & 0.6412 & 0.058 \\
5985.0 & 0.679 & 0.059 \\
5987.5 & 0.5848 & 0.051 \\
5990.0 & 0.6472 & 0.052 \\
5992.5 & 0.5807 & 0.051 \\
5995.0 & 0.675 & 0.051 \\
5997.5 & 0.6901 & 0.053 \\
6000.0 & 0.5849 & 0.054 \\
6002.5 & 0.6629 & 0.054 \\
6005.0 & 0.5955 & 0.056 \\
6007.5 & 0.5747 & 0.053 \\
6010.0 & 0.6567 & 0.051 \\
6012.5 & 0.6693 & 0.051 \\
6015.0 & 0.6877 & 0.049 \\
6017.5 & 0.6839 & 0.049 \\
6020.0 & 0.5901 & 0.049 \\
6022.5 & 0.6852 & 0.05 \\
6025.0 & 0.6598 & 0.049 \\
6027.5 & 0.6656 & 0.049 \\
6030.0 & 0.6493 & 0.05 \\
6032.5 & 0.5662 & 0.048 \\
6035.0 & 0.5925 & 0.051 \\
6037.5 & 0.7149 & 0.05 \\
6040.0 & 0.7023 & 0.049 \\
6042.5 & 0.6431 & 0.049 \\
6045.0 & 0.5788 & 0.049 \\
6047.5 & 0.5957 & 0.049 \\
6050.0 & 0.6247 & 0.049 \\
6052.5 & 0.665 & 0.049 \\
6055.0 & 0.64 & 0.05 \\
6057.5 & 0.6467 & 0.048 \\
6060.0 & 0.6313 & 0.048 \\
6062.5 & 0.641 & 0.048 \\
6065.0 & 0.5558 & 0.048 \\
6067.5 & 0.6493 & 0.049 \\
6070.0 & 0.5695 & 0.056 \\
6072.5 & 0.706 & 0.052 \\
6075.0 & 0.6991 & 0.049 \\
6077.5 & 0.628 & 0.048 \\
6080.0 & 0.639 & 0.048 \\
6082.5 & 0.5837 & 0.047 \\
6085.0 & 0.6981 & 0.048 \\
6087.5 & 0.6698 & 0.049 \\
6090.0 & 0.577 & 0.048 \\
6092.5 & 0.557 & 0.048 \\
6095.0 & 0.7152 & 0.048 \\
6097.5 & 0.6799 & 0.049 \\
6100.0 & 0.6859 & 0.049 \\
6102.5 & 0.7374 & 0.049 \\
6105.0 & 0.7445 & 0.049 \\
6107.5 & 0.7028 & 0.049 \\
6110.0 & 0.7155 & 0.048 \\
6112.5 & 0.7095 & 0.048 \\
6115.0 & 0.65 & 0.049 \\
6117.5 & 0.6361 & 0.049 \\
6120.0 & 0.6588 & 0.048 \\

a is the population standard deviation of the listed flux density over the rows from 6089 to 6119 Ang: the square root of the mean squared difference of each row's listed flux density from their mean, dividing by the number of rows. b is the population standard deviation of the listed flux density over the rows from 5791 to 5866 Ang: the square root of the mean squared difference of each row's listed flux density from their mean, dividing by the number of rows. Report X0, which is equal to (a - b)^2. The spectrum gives 0.0008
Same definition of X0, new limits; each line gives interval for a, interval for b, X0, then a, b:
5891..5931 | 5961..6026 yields 0.0002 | 0.059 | 0.046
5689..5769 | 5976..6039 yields 0.0007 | 0.070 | 0.044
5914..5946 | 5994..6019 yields 0.0007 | 0.070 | 0.043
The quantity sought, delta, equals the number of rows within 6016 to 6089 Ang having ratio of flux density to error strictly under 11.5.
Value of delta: 1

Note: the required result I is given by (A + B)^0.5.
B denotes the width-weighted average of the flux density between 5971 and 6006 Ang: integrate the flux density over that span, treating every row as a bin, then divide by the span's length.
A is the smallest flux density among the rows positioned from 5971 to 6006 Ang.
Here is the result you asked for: 1.103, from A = 0.5807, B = 0.636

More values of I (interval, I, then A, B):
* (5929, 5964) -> 1.161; 0.6346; 0.713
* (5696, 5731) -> 1.049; 0.4901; 0.611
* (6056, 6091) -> 1.092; 0.5558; 0.636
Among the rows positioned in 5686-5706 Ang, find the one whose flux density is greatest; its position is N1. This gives 5705.0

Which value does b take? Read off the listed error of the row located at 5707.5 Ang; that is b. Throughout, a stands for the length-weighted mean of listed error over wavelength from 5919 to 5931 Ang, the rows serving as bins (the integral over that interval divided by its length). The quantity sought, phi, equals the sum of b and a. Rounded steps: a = 0.05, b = 0.067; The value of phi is 0.122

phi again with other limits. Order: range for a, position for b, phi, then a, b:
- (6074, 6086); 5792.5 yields 0.119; 0.05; 0.071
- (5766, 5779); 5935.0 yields 0.178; 0.10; 0.073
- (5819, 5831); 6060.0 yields 0.130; 0.08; 0.048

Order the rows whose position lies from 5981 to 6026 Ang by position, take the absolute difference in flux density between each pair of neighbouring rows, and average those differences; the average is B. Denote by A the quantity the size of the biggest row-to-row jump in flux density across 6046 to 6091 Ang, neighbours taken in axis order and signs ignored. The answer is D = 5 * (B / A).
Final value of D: 2.1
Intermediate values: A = 0.14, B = 0.057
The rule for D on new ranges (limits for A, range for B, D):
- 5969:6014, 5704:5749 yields 3.5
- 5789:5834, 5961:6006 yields 0.7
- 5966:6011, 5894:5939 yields 2.3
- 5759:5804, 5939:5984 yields 1.0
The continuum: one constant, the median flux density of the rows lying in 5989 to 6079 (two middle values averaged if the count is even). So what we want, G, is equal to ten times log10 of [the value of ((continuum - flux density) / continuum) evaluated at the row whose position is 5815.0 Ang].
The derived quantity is -14.1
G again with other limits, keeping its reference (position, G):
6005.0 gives -11.0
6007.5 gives -9.5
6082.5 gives -10.1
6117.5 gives -17.8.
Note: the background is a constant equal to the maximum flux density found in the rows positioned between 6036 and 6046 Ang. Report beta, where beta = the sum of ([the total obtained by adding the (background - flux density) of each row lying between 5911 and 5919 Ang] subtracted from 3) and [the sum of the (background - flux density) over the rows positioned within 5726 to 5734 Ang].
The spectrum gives 3.0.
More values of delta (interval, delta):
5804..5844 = 16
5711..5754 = 17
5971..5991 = 5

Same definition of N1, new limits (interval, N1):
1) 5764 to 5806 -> 5805.0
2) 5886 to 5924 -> 5905.0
